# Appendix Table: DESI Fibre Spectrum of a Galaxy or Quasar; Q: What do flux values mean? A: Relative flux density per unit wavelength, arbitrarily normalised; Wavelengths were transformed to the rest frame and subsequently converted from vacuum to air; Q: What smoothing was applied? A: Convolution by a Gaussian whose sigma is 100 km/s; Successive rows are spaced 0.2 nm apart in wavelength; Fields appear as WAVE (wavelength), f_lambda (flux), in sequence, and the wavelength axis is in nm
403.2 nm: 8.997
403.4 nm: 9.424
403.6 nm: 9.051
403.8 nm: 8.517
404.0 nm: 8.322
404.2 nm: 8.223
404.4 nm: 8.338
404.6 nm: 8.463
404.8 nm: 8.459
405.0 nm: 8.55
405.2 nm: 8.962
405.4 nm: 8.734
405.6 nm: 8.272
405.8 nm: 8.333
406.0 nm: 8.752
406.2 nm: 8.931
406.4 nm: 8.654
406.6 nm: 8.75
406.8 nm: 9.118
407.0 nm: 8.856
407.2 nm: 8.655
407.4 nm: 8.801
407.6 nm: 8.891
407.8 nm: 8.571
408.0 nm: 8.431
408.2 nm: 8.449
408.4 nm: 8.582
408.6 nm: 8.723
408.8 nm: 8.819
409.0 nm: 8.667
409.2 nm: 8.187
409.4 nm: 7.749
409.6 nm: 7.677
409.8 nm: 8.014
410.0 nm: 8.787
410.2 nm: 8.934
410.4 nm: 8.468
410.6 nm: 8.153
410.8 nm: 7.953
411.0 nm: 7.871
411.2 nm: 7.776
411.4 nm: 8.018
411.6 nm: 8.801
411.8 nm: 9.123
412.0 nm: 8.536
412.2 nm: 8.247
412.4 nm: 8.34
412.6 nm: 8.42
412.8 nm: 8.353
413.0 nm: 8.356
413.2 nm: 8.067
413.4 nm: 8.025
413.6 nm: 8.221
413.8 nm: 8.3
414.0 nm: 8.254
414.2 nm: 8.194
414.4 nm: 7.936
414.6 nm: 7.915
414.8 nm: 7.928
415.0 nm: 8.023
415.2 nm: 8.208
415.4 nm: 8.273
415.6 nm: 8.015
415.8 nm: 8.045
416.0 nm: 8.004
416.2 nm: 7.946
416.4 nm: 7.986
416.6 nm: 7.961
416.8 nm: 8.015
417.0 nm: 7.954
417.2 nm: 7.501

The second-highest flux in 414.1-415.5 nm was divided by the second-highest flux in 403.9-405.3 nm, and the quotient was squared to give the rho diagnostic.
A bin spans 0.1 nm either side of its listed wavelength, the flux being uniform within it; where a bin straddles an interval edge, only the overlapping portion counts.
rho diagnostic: 0.92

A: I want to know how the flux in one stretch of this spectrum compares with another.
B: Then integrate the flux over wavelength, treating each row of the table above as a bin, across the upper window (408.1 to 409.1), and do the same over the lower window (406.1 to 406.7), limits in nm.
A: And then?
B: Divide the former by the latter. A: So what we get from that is 1.6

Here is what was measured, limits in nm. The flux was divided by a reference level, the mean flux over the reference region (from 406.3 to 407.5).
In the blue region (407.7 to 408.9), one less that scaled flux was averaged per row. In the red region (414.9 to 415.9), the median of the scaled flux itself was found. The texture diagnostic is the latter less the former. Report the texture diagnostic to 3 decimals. 0.890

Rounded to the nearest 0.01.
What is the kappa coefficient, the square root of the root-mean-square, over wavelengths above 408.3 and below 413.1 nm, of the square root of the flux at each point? 1.70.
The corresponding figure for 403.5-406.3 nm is 1.71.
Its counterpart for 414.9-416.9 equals 1.68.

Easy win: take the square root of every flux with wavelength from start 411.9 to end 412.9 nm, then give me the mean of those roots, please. 2.89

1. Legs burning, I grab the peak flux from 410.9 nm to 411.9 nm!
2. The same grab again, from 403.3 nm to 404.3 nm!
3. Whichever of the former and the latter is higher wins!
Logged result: 9.4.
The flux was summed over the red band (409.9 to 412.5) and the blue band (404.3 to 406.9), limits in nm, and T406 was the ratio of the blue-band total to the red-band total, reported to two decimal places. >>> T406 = 1.03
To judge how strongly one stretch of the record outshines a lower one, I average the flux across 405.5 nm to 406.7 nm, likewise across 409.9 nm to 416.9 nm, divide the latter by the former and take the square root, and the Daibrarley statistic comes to 0.976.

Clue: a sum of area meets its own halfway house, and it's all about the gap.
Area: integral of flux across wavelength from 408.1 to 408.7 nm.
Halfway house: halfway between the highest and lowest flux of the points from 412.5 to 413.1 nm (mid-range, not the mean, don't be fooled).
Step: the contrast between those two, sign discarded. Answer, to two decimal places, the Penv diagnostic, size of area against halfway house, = 3.24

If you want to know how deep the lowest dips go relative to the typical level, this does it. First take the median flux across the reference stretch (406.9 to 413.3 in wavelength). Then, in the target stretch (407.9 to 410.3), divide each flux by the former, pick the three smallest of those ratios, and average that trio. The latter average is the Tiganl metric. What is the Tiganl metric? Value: 0.926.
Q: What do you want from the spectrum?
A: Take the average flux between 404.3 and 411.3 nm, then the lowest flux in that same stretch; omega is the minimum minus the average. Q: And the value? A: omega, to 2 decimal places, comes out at -0.82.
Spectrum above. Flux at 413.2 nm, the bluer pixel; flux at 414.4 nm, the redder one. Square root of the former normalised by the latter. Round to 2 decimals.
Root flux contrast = 1.01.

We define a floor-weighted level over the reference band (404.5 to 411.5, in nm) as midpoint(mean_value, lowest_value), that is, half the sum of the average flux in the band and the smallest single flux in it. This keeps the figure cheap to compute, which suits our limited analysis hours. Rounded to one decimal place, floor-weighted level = 8.1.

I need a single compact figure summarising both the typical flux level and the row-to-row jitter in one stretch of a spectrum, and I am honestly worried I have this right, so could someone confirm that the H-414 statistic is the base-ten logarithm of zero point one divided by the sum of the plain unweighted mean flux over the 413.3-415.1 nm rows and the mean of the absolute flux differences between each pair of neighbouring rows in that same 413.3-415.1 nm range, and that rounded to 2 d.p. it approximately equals -1.91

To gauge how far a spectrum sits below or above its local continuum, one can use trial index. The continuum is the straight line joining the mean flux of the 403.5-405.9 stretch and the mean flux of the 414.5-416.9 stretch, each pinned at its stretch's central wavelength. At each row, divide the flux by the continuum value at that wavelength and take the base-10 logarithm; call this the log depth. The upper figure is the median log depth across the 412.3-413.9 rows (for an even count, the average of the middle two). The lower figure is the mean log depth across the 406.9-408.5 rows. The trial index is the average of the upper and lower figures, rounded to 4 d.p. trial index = 0.0115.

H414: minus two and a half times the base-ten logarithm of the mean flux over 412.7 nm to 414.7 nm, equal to -2.28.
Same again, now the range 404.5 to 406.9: -2.34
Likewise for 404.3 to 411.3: -2.32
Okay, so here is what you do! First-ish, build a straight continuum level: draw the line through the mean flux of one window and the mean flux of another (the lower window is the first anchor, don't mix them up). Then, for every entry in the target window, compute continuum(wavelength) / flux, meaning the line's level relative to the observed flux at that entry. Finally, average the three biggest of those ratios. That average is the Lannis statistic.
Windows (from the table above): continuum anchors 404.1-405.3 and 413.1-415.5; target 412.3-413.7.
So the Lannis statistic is 1.01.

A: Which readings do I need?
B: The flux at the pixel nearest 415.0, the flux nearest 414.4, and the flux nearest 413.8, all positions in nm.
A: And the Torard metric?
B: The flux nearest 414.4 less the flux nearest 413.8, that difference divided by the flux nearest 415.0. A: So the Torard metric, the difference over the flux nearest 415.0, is -0.05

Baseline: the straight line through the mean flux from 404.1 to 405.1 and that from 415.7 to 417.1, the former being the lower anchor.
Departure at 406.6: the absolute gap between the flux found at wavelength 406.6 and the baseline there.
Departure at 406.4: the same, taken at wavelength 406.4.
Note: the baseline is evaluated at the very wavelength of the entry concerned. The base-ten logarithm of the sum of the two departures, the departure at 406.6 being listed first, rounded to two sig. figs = -0.14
